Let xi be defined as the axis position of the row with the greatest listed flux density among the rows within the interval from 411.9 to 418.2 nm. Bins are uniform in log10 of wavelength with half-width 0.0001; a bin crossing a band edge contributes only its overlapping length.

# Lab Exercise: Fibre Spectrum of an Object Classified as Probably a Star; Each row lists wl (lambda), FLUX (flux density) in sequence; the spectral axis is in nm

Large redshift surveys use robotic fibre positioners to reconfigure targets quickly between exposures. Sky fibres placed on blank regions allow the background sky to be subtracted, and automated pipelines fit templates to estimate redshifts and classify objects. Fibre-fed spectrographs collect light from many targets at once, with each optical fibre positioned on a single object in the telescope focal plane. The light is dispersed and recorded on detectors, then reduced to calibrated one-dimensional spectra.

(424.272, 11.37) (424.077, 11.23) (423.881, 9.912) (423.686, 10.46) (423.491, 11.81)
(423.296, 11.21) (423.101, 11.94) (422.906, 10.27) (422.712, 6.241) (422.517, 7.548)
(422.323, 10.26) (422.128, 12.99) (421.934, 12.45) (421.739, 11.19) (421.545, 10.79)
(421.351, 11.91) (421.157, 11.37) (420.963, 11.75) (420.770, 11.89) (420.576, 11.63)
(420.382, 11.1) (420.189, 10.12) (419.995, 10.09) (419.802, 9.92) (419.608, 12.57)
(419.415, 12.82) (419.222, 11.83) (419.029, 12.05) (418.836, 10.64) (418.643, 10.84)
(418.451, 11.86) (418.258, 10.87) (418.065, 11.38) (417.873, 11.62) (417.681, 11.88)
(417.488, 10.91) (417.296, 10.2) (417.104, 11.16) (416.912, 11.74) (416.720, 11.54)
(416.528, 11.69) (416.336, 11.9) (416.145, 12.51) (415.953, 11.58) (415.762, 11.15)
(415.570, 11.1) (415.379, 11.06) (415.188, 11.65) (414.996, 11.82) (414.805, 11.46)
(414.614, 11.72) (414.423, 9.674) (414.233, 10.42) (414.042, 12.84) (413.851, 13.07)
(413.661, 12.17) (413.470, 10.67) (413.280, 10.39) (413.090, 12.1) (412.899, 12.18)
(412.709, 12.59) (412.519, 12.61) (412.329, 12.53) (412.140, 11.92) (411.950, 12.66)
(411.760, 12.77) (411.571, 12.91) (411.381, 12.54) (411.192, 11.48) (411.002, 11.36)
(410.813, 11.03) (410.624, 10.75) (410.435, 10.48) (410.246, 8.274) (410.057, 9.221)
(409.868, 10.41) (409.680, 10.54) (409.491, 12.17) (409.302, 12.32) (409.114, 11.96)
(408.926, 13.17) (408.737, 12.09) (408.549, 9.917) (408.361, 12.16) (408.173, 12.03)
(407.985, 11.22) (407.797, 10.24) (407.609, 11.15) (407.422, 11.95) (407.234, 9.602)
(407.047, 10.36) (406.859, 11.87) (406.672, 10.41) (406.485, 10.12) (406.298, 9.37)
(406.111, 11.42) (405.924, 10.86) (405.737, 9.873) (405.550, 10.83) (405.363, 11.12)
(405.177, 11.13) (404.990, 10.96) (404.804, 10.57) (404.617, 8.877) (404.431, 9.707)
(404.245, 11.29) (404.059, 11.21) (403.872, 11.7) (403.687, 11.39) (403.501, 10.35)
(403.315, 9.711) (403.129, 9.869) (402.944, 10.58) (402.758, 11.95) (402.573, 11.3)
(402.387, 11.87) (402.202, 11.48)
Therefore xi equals 413.851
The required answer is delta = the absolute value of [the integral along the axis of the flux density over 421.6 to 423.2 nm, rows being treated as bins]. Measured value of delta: 17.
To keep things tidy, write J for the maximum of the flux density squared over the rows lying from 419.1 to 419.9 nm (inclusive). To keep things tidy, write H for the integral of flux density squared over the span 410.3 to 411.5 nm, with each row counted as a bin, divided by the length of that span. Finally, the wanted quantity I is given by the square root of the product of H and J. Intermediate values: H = 126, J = 164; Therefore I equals 144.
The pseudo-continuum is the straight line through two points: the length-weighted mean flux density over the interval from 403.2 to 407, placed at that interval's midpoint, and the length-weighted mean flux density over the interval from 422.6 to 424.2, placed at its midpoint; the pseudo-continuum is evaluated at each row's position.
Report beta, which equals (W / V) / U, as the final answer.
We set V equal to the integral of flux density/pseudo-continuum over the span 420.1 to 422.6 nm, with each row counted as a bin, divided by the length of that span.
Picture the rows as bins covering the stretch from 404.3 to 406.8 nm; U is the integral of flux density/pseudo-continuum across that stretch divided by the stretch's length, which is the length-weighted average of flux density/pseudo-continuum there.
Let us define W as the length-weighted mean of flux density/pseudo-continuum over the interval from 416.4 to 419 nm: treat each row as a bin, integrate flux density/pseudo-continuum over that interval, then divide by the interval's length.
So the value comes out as 1.02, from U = 0.98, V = 1.07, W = 1.08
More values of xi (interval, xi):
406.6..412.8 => 408.926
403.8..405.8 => 403.872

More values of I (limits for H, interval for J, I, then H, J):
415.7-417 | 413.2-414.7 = 154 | 138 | 171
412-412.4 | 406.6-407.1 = 146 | 151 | 141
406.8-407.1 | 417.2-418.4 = 132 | 124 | 141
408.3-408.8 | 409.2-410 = 140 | 129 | 152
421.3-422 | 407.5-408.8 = 140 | 133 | 148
